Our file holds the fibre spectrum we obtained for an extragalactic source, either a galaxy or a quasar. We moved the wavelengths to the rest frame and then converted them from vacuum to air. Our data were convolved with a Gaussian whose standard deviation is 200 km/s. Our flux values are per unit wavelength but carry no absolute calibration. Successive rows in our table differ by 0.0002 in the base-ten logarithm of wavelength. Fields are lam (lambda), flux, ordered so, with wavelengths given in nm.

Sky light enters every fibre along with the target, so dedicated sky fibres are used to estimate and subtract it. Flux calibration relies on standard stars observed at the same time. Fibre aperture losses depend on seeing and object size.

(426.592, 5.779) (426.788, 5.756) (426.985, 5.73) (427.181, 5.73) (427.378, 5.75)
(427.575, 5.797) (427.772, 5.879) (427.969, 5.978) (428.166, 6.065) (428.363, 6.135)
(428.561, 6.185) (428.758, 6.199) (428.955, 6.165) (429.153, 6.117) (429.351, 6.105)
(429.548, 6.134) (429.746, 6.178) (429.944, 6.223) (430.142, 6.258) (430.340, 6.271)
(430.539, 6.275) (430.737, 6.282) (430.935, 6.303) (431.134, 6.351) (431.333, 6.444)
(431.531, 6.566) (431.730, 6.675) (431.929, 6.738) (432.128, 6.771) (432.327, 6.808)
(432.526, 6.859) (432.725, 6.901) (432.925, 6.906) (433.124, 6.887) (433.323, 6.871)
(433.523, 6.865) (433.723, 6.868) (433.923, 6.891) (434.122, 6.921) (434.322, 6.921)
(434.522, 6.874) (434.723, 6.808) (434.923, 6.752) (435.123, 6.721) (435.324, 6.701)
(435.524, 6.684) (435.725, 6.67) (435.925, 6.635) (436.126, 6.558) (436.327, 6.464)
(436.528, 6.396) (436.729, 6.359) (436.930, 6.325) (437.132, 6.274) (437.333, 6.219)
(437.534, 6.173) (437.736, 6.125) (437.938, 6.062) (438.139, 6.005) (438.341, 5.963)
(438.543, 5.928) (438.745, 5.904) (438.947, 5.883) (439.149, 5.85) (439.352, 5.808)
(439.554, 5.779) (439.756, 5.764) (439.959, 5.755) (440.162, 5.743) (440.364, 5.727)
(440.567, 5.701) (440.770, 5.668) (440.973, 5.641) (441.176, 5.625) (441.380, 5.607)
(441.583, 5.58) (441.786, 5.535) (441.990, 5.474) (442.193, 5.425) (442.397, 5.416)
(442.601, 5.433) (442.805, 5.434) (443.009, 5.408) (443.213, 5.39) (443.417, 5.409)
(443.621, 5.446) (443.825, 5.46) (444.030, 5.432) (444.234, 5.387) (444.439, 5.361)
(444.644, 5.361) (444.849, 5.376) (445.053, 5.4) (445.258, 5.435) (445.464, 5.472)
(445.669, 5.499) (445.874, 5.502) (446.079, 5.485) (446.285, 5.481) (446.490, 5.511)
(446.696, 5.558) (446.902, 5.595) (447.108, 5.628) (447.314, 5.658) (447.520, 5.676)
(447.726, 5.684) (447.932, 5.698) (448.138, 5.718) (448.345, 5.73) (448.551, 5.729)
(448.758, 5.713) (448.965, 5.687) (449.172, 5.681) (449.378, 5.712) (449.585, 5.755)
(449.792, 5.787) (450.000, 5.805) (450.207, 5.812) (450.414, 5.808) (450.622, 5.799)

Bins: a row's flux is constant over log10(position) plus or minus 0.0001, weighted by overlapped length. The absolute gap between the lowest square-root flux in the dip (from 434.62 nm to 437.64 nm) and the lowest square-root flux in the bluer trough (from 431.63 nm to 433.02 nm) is 0.10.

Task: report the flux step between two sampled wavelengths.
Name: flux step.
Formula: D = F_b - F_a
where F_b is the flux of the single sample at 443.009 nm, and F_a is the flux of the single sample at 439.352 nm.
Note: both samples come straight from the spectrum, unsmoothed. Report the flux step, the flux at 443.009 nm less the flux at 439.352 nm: -0.40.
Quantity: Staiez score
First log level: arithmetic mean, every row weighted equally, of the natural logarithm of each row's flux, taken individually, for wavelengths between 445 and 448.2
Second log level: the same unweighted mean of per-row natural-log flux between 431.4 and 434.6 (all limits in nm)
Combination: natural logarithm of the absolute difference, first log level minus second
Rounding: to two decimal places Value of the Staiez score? -1.58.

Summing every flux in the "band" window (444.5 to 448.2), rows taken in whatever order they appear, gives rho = 100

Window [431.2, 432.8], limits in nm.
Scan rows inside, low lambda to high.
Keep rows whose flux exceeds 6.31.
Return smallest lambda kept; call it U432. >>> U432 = 431.333 nm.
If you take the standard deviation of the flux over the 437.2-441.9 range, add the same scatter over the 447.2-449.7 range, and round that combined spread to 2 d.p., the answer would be 0.22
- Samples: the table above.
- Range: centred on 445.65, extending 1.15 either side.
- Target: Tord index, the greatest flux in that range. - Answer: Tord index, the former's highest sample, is 5.558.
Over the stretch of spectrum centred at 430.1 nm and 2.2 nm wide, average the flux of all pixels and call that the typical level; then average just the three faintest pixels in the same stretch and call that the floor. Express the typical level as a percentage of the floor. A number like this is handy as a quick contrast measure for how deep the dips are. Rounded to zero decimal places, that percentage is 102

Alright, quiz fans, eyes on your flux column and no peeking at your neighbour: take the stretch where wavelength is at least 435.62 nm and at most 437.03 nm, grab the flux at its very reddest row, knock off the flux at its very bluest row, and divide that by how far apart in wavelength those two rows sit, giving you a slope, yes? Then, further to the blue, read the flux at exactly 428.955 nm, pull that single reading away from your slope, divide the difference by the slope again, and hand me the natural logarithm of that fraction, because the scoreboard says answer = 3.1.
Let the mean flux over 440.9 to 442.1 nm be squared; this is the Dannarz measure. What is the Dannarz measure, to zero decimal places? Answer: 31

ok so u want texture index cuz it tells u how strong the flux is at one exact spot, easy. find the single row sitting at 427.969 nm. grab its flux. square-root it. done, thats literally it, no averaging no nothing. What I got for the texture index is 2.44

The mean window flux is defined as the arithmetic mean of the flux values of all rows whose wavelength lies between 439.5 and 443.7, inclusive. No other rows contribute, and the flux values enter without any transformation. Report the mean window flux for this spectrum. 5.6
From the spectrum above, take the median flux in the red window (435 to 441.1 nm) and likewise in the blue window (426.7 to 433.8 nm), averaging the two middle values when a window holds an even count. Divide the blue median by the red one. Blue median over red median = 1.04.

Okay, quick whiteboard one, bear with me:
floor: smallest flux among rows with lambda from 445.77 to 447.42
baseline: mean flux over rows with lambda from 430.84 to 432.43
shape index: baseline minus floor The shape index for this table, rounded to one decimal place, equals 1.1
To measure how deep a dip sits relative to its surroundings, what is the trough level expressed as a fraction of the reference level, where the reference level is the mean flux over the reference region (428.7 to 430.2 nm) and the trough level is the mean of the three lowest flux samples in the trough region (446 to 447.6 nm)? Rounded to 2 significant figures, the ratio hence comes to 0.89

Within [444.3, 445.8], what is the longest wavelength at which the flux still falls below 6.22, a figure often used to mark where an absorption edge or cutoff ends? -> 445.669 nm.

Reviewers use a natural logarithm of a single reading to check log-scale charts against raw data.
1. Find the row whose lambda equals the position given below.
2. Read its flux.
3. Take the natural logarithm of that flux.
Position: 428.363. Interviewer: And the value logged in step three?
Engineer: 1.814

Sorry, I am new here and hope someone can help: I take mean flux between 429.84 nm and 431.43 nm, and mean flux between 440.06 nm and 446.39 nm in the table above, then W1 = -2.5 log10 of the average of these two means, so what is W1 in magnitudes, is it -1.93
